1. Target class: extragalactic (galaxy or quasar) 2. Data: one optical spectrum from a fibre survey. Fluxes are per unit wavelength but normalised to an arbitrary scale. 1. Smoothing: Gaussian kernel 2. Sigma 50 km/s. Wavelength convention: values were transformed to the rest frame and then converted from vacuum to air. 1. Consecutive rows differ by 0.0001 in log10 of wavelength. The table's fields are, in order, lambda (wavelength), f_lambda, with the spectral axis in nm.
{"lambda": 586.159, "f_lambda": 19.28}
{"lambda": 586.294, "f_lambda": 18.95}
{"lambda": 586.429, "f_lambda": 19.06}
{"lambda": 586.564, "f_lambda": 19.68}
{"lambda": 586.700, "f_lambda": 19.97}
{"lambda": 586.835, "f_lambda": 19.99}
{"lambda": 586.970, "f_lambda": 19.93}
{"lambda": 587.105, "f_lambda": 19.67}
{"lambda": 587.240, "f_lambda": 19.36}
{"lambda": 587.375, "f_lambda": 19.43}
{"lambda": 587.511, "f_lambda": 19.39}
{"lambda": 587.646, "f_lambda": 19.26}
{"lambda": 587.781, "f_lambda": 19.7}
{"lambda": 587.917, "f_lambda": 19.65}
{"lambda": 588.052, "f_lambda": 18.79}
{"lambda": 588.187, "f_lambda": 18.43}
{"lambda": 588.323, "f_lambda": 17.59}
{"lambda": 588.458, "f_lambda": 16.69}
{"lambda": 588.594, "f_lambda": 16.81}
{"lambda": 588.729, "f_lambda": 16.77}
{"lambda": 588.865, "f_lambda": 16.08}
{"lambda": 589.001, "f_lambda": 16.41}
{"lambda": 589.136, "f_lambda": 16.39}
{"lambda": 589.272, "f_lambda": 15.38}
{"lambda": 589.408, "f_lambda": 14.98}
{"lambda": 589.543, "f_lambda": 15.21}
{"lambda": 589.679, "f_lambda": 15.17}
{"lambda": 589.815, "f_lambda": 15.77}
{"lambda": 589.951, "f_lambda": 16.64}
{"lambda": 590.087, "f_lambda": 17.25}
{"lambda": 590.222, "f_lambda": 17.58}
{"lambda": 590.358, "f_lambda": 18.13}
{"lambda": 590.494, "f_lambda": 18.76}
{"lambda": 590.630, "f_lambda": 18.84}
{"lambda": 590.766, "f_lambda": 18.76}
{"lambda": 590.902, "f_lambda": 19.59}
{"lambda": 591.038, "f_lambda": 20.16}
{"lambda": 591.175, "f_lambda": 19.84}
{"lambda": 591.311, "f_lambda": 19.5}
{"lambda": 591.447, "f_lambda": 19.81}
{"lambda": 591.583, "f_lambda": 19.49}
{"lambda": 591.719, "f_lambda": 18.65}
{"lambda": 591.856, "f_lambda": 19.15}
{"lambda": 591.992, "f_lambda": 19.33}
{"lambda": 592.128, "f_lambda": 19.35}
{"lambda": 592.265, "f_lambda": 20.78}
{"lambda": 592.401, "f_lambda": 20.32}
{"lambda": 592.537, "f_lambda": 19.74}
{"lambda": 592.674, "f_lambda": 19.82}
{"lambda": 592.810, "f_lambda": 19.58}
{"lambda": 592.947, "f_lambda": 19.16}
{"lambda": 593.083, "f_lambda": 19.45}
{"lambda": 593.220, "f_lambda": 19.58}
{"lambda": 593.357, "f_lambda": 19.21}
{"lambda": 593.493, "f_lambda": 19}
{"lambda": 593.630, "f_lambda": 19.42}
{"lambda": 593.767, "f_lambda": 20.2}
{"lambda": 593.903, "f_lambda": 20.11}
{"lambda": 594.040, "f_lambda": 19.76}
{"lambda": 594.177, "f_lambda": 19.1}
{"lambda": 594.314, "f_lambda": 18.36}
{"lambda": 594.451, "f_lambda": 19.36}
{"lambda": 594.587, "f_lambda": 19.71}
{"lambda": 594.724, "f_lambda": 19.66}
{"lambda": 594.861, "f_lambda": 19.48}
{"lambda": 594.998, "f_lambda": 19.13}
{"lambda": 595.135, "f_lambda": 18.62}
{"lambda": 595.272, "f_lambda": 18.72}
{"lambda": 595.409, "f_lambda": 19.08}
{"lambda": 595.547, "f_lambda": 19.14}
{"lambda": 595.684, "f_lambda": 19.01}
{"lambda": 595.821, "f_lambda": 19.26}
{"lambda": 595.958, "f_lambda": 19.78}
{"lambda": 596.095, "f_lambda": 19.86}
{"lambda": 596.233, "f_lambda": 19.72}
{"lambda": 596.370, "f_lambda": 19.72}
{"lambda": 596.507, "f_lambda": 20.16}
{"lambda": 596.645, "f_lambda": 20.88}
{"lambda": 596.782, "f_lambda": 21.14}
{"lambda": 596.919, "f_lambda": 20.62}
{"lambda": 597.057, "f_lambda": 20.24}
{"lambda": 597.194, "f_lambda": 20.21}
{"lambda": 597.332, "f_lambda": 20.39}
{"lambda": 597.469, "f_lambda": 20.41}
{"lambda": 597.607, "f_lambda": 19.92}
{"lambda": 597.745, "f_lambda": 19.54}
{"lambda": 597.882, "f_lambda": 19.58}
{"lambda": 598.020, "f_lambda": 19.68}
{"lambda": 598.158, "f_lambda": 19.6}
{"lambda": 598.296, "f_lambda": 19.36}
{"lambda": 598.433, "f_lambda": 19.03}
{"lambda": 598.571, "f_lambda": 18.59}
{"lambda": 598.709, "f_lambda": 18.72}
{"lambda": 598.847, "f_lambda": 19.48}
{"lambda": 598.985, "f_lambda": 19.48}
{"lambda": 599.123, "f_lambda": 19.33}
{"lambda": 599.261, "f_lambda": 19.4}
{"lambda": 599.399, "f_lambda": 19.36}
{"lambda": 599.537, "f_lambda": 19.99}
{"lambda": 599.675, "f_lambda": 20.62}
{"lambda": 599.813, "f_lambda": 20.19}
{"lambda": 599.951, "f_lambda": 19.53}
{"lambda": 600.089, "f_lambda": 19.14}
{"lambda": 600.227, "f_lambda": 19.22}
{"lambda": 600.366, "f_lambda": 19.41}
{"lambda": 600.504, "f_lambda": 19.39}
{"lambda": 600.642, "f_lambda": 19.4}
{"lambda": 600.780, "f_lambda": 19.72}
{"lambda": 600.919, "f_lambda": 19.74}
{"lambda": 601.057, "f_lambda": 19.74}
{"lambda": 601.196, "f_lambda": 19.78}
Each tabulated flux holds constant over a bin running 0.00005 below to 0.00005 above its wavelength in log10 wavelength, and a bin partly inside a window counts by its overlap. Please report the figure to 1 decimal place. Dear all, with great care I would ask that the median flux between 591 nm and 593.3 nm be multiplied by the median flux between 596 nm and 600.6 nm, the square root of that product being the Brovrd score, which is 19.6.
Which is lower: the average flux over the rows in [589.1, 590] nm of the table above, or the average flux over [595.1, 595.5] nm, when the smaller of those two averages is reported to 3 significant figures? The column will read 15.6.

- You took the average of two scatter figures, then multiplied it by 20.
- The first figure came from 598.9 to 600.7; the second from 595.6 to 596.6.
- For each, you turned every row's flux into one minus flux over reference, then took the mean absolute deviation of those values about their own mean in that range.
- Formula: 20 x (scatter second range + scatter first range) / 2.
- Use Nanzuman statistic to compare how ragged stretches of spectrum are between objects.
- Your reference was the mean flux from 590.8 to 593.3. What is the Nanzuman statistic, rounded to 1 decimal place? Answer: 0.3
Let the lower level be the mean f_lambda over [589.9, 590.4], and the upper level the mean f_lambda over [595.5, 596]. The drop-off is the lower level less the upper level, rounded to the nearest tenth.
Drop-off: -1.9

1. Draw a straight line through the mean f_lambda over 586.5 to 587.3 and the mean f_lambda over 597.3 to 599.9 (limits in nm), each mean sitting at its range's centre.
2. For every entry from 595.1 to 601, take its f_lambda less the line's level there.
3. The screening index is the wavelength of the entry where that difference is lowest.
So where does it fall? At 595.135 nm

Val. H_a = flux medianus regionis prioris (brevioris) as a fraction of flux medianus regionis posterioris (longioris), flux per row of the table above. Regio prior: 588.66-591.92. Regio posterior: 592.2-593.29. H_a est 0.91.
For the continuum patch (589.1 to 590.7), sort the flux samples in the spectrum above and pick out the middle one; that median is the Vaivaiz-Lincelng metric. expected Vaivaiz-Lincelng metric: 16.5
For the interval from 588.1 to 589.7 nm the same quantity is 16.4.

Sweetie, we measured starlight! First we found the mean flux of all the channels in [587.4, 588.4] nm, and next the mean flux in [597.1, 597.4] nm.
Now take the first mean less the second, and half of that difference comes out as -0.7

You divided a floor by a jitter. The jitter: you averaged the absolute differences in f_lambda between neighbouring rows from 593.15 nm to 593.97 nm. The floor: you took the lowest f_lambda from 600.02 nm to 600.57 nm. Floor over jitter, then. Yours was 51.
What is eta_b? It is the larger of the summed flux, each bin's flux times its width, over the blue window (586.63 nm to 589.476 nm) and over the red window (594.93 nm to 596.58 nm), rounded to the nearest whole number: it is 52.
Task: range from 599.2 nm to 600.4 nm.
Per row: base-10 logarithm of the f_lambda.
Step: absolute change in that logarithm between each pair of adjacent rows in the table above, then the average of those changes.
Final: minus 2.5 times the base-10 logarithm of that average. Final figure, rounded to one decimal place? 5.2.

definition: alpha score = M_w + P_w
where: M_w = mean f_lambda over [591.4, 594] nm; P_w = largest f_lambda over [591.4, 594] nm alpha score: 40.4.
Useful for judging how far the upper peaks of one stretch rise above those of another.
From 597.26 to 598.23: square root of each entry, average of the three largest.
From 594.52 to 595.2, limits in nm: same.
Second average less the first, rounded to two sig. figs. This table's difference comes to -0.070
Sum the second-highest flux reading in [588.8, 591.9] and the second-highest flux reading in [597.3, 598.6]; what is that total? 40.2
